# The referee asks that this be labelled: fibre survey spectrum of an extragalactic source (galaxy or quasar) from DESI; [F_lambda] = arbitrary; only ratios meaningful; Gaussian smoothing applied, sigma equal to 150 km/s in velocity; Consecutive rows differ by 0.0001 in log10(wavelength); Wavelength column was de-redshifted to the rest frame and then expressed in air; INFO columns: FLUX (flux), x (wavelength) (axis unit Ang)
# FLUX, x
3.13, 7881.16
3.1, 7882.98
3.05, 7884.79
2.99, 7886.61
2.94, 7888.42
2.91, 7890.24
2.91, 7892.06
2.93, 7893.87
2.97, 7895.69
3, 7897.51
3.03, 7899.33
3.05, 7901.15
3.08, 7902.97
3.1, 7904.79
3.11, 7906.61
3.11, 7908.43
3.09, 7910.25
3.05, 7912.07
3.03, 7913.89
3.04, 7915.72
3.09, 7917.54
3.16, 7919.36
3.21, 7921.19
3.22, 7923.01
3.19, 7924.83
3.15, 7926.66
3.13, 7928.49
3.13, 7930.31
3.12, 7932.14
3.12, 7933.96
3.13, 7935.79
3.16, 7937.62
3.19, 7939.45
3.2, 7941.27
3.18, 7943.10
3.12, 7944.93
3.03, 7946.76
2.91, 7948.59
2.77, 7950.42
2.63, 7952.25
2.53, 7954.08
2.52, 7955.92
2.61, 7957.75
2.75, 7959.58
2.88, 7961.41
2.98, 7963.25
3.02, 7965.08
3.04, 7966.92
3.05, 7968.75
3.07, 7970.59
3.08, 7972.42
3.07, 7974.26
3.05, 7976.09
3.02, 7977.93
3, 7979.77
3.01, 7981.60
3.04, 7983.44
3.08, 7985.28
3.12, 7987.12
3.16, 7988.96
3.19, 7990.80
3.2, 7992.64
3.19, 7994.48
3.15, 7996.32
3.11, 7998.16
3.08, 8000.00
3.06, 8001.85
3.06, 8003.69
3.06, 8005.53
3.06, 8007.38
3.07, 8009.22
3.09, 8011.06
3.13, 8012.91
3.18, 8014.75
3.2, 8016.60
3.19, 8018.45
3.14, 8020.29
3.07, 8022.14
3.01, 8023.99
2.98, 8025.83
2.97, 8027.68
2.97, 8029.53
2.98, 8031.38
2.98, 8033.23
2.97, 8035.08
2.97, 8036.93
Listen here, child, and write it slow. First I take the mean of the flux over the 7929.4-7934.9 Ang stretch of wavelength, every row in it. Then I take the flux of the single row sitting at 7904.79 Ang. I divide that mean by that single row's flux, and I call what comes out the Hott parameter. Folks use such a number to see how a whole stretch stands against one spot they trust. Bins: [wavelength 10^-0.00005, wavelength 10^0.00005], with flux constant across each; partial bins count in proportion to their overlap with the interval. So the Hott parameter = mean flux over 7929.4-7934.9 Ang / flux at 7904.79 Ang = 1.01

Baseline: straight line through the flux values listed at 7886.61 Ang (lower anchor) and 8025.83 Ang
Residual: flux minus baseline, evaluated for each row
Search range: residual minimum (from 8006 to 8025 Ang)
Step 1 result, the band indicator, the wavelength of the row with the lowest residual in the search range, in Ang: 8023.99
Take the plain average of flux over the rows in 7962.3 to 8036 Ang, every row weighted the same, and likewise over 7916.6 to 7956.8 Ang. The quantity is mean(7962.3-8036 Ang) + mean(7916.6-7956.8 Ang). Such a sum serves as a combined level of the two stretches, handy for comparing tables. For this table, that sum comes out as 6.11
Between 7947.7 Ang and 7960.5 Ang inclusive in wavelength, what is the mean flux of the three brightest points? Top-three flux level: 2.81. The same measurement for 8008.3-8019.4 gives 3.19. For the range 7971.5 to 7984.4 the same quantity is 3.07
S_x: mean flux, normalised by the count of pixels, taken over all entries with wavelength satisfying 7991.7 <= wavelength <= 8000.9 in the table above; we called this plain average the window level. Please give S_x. 3.15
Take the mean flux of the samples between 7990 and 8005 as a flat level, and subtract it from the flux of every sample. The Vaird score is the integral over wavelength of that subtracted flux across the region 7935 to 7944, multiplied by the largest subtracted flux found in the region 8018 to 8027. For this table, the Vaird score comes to 0.02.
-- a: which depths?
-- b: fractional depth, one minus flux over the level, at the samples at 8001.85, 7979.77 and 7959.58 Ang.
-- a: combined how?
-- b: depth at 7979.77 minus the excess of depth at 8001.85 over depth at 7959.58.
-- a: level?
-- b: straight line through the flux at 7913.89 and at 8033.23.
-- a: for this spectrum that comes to 0.11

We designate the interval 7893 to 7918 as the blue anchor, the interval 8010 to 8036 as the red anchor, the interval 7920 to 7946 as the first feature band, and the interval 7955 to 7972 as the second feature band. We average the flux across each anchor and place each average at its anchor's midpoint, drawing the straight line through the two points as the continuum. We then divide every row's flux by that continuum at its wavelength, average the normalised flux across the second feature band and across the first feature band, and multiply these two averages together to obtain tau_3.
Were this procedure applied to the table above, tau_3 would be 0.98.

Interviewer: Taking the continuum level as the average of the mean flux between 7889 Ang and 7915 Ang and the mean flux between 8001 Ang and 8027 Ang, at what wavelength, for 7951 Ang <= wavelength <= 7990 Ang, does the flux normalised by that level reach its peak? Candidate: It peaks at 7988.96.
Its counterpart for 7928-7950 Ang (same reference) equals 7941.27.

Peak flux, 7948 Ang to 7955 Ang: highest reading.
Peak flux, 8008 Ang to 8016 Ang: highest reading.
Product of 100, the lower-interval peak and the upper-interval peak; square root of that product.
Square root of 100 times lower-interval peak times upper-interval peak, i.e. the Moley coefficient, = 30.4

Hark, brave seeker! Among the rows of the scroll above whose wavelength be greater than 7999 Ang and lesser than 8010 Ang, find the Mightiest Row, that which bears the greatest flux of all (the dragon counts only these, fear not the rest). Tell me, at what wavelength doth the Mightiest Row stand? 8000.00 Ang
